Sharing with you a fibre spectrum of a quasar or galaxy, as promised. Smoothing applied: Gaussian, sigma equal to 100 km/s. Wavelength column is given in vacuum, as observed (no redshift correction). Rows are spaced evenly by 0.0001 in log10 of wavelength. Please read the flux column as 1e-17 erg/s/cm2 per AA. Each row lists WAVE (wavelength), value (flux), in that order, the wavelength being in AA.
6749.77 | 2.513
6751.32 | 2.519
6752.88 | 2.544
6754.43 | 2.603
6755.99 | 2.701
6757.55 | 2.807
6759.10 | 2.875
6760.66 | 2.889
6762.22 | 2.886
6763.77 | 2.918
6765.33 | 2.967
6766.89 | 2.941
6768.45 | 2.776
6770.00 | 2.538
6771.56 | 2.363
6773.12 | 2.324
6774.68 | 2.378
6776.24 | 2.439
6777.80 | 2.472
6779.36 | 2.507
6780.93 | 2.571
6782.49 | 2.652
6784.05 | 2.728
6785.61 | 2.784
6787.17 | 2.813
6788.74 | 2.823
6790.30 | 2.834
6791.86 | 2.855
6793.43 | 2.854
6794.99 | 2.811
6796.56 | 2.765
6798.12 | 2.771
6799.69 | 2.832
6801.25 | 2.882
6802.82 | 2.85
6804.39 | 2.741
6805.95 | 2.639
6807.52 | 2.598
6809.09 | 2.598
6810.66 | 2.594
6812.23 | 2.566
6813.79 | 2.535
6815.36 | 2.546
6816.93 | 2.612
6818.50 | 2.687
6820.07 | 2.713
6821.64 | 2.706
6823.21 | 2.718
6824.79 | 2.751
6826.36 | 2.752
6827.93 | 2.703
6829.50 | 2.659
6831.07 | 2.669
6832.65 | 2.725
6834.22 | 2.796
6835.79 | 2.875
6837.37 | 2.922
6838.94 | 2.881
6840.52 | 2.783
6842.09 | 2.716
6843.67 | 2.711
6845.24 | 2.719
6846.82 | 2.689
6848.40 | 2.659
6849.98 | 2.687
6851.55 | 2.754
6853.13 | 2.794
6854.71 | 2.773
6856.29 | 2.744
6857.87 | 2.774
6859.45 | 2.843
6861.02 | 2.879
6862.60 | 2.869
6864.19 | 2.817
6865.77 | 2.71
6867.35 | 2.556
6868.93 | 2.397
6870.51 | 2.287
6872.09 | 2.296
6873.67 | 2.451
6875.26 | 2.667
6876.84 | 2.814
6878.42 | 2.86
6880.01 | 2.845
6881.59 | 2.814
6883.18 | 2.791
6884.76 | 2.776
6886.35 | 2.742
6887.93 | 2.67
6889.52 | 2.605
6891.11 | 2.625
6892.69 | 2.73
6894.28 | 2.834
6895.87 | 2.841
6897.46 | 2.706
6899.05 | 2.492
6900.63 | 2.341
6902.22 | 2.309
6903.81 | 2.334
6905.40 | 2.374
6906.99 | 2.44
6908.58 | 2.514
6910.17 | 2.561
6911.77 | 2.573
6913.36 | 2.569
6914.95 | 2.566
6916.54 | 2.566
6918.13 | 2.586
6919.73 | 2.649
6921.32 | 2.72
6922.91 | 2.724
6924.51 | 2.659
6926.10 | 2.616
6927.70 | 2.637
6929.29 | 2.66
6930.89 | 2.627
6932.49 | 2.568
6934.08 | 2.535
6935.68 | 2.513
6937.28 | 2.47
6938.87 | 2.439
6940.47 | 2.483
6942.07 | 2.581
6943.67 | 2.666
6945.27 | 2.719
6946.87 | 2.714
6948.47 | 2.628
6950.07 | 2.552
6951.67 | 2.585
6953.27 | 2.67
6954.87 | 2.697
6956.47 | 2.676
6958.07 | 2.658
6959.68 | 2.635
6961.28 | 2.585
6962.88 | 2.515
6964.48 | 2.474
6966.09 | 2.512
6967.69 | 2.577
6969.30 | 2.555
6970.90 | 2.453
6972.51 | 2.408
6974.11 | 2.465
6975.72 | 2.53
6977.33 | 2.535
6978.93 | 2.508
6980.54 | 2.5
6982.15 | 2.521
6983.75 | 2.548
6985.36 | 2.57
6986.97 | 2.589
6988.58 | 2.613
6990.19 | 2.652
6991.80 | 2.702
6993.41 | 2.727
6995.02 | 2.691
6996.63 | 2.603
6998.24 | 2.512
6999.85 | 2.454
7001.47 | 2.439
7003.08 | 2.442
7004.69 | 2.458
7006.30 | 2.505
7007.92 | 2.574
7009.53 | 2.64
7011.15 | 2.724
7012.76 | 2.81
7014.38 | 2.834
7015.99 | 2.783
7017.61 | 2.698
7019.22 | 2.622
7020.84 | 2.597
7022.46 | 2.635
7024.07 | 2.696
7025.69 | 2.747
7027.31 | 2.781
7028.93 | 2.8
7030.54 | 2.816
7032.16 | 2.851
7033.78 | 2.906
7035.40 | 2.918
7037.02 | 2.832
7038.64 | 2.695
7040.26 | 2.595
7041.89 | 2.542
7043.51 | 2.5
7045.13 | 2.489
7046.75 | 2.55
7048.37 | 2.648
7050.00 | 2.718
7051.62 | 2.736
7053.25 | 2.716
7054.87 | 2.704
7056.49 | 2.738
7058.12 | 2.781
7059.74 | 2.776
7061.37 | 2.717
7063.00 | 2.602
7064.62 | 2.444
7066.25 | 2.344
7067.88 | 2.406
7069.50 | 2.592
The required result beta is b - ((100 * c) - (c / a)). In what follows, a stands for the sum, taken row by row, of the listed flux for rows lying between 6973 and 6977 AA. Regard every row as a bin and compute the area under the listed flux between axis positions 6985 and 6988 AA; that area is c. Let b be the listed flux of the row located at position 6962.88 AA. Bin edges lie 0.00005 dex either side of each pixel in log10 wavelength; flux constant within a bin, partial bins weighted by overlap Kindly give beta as -770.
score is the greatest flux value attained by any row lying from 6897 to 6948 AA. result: 2.724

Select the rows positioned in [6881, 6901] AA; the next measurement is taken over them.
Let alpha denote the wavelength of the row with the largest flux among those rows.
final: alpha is 6895.87 AA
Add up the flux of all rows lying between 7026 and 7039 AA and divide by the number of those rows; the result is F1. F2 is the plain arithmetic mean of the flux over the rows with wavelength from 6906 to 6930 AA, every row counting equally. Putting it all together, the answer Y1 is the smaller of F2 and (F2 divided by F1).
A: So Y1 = 0.92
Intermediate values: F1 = 2.82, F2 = 2.60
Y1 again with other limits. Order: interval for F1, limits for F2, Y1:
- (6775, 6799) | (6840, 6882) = 1.00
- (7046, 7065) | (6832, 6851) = 1.03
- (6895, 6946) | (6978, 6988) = 0.99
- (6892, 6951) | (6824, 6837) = 1.06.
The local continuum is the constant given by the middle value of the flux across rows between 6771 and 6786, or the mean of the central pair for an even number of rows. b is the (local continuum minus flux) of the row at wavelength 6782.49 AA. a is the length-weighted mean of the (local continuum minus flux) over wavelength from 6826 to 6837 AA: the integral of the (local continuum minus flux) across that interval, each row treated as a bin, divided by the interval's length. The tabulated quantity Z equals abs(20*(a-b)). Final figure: 1.89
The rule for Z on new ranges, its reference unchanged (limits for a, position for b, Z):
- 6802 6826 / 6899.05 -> 3.34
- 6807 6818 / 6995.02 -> 2.20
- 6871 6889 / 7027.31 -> 1.74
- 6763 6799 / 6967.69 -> 2.28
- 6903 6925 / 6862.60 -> 6.22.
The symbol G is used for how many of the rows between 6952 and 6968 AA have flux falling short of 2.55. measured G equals 3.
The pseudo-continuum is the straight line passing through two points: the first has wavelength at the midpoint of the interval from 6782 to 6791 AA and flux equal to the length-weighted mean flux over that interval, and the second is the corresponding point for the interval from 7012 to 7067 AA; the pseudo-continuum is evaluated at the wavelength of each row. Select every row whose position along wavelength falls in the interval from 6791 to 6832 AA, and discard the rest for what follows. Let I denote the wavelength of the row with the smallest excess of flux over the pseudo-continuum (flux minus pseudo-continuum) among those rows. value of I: 6813.79 AA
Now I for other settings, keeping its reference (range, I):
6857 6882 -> 6870.51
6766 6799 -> 6773.12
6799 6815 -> 6813.79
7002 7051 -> 7003.08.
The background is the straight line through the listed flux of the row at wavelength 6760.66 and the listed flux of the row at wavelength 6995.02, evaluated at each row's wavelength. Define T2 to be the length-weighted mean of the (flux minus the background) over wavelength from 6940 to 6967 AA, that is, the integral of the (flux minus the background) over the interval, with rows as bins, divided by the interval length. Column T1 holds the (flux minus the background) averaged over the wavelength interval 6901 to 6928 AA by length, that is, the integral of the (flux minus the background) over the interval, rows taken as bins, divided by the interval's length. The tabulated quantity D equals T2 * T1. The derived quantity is 0.024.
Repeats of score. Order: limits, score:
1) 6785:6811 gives 2.882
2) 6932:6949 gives 2.719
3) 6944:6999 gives 2.727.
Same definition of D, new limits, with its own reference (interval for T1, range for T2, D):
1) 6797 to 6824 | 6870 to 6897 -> 0.016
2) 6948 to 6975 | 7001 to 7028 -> 0.004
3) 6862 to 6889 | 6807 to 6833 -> 0.023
